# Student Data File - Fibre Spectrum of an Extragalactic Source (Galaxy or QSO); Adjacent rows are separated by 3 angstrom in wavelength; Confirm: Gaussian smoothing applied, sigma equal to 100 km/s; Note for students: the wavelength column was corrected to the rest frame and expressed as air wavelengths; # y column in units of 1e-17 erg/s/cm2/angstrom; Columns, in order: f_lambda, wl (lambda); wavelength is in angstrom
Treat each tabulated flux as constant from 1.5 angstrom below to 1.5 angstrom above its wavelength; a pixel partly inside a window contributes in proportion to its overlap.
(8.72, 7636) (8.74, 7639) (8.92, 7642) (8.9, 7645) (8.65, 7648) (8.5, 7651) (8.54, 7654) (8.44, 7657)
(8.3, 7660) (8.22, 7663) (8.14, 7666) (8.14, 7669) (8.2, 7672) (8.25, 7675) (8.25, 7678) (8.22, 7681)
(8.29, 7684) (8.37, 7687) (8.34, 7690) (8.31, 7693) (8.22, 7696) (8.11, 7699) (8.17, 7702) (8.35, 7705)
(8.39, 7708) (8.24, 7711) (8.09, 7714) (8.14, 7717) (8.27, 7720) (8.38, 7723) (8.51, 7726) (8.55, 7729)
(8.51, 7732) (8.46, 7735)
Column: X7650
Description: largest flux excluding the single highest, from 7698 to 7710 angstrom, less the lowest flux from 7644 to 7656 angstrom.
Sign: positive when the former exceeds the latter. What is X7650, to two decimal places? -0.15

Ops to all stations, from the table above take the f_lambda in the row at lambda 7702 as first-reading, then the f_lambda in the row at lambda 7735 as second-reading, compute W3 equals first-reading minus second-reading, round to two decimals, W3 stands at -0.29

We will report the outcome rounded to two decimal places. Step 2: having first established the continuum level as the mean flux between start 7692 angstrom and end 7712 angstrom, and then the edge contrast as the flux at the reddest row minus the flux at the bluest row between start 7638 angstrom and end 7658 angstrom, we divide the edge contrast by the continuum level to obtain -0.04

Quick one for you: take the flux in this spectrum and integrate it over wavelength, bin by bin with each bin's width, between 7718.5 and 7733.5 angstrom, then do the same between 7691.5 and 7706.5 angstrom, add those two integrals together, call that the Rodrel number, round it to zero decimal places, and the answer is 250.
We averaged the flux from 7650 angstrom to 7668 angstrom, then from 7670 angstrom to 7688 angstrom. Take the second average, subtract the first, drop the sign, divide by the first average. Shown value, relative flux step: 0.011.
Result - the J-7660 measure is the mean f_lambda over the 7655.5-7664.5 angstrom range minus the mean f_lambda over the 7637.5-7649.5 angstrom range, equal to -0.48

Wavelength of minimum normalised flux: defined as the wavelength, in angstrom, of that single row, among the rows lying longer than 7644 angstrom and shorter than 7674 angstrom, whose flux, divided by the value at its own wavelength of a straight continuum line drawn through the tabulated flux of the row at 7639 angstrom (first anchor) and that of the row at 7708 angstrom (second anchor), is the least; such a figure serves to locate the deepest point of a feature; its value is 7666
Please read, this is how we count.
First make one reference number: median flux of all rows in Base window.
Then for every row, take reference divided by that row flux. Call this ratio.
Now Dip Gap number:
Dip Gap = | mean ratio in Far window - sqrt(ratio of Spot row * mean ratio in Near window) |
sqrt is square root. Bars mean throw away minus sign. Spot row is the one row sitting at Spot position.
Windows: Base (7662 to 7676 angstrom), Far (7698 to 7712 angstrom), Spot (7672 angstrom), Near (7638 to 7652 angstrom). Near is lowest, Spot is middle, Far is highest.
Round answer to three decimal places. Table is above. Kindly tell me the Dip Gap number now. 0.025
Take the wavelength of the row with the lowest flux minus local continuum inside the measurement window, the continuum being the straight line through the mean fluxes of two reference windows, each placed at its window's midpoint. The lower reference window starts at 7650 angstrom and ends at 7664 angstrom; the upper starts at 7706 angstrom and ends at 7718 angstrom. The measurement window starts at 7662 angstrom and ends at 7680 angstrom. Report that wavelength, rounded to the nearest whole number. 7666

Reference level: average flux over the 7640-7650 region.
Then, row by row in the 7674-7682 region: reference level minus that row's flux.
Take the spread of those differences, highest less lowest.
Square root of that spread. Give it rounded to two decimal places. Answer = 0.17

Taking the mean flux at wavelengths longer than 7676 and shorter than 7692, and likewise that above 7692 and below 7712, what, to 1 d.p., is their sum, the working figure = 16.5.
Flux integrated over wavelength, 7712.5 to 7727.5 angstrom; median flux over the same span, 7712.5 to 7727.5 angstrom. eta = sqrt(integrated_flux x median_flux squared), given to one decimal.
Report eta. 92.2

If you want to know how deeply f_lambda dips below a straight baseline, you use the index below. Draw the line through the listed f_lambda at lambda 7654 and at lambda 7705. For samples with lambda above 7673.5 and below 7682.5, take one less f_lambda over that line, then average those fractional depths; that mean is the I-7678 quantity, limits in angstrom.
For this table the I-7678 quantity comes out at 0.025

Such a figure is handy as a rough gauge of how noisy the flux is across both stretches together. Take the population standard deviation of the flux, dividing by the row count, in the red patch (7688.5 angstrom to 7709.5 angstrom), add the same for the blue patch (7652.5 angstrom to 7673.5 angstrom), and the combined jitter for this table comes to 0.239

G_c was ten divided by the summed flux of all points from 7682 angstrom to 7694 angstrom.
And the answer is 0.3002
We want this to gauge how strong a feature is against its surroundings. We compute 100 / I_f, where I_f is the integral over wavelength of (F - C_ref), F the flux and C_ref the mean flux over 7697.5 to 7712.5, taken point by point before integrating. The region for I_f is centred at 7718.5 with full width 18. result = 282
